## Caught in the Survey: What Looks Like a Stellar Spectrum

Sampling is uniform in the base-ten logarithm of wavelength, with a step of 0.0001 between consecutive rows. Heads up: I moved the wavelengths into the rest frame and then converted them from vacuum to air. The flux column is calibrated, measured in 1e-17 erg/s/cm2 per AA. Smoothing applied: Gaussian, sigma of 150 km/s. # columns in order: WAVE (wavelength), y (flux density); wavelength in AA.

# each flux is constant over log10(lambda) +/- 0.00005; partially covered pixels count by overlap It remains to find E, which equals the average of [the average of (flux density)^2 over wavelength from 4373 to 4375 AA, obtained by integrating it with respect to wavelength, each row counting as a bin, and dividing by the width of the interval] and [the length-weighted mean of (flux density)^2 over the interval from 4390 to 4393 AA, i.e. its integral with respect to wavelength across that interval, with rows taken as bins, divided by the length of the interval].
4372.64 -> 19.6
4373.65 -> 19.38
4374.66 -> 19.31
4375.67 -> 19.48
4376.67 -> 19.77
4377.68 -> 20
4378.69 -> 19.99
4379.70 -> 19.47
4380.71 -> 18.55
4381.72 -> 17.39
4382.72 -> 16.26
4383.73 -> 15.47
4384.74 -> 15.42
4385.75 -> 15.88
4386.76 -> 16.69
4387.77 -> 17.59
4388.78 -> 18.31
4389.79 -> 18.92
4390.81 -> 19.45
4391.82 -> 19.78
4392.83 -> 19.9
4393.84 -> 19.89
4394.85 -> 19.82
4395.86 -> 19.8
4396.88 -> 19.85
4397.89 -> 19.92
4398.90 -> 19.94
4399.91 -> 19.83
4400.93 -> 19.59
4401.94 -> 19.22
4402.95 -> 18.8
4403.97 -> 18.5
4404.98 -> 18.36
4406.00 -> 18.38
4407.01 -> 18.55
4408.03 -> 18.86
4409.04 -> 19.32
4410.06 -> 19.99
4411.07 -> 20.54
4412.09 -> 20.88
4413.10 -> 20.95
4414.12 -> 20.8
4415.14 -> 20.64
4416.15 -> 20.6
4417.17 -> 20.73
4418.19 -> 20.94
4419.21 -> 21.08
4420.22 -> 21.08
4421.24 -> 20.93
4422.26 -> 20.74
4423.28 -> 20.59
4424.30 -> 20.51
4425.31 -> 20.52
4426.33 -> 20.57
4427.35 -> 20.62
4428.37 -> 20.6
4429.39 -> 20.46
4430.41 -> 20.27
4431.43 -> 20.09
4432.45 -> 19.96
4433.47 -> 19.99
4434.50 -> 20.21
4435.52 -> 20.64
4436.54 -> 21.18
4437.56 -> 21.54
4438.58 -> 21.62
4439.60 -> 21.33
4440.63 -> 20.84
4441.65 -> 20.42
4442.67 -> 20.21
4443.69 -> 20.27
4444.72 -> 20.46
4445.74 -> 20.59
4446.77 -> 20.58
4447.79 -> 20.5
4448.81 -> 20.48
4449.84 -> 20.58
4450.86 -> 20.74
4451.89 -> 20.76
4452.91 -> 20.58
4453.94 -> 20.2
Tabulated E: 379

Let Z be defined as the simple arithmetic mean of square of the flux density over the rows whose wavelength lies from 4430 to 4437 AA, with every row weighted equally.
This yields 414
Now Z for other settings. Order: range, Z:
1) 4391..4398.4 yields 394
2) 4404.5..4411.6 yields 367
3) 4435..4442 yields 445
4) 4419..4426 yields 432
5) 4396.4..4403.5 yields 384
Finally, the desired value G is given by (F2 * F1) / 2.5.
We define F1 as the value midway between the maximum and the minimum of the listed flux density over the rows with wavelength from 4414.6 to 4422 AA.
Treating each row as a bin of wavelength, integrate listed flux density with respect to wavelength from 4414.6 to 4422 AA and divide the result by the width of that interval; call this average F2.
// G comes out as 174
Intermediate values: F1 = 20.8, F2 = 20.8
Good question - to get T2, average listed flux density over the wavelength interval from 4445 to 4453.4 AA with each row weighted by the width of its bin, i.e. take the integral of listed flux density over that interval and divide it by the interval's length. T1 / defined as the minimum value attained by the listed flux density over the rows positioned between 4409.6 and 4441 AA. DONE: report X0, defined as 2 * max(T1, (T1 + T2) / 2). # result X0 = 40.6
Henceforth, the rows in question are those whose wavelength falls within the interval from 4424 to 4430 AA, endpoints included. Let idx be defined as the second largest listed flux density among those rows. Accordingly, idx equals 20.6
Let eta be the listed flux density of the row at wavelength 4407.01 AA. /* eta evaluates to 18.55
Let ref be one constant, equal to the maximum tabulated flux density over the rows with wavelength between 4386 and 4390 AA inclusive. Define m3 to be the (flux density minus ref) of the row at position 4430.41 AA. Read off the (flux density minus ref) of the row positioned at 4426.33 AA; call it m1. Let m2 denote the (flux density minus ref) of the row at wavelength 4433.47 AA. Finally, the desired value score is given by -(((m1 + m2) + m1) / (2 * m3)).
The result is -1.6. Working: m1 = 1.65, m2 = 1.07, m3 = 1.35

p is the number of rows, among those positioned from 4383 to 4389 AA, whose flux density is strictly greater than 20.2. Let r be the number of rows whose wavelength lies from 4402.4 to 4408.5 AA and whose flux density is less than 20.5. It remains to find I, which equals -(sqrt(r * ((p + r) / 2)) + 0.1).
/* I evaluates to -4.3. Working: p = 0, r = 6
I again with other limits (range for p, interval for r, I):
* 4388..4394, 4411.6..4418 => -0.1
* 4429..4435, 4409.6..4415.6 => -1.5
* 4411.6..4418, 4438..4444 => -3.8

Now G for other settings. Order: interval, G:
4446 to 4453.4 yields 170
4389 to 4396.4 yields 152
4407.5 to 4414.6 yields 161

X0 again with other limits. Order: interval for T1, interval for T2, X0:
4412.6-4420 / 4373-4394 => 41.2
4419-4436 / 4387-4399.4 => 39.9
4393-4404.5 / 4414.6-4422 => 39.3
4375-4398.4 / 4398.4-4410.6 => 34.5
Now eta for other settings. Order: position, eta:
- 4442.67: 20.21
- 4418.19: 20.94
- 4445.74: 20.59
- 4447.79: 20.5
